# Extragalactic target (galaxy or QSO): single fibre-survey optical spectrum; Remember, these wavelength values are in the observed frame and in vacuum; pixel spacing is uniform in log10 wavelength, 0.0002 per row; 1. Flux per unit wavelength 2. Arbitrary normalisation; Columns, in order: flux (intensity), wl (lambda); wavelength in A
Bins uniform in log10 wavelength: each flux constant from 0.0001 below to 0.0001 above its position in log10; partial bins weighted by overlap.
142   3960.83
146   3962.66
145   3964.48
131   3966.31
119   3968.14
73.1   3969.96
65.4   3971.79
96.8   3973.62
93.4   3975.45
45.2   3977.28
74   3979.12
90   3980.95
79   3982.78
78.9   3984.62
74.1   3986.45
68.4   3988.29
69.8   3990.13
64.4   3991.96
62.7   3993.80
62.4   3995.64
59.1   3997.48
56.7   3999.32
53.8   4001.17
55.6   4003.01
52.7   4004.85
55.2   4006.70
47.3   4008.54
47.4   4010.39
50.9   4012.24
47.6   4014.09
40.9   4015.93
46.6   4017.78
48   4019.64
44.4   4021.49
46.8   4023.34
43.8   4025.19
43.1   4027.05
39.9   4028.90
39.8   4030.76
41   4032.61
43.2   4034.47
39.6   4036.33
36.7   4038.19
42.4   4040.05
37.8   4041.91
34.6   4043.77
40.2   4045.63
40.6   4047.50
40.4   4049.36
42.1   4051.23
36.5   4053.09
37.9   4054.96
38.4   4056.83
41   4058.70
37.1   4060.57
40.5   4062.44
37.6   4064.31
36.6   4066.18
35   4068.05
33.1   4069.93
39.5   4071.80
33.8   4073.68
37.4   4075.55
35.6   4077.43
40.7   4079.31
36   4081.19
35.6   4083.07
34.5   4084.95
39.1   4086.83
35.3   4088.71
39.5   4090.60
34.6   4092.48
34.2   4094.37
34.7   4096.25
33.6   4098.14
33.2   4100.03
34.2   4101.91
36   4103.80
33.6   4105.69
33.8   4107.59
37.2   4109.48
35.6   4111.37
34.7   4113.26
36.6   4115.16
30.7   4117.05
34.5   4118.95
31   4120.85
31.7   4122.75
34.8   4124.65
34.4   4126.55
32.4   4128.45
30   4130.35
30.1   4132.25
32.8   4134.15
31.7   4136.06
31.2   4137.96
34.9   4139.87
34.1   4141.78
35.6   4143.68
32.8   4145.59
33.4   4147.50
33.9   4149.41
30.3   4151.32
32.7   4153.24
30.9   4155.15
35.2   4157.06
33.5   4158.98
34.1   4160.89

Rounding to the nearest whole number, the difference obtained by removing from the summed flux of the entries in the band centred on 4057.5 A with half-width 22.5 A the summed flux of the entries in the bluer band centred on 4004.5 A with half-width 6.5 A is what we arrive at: 546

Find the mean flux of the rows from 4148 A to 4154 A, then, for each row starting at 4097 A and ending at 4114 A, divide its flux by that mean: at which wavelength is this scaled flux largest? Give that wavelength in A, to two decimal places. 4109.48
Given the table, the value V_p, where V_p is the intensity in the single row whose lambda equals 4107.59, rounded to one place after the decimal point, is 33.8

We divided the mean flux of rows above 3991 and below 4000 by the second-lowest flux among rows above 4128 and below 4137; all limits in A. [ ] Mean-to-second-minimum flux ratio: 2.0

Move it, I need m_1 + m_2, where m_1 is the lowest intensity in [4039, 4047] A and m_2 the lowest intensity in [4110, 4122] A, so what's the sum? 65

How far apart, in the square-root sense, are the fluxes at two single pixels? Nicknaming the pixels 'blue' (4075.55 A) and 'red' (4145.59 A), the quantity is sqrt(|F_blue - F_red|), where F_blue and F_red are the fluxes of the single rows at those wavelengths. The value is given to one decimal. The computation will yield 2.1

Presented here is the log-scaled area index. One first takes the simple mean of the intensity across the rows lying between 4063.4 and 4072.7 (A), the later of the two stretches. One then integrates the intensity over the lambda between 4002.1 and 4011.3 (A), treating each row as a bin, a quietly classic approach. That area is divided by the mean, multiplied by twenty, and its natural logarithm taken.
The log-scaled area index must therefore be 5.57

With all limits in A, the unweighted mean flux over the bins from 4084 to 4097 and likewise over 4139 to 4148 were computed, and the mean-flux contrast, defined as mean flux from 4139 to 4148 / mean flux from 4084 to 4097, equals 0.95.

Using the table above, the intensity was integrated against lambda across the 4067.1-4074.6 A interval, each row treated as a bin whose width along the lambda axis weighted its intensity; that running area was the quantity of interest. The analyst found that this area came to 265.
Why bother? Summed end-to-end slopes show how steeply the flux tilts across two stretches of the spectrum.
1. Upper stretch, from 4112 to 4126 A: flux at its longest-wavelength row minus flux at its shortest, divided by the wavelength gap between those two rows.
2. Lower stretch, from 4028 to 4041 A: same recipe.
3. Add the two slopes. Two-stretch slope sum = 0.23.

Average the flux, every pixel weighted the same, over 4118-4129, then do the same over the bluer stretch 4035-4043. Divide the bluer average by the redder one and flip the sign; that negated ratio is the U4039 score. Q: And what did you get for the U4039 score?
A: -1.18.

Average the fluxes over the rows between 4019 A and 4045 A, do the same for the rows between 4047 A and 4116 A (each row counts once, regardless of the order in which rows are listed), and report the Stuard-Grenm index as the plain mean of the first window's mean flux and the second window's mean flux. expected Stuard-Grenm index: 39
